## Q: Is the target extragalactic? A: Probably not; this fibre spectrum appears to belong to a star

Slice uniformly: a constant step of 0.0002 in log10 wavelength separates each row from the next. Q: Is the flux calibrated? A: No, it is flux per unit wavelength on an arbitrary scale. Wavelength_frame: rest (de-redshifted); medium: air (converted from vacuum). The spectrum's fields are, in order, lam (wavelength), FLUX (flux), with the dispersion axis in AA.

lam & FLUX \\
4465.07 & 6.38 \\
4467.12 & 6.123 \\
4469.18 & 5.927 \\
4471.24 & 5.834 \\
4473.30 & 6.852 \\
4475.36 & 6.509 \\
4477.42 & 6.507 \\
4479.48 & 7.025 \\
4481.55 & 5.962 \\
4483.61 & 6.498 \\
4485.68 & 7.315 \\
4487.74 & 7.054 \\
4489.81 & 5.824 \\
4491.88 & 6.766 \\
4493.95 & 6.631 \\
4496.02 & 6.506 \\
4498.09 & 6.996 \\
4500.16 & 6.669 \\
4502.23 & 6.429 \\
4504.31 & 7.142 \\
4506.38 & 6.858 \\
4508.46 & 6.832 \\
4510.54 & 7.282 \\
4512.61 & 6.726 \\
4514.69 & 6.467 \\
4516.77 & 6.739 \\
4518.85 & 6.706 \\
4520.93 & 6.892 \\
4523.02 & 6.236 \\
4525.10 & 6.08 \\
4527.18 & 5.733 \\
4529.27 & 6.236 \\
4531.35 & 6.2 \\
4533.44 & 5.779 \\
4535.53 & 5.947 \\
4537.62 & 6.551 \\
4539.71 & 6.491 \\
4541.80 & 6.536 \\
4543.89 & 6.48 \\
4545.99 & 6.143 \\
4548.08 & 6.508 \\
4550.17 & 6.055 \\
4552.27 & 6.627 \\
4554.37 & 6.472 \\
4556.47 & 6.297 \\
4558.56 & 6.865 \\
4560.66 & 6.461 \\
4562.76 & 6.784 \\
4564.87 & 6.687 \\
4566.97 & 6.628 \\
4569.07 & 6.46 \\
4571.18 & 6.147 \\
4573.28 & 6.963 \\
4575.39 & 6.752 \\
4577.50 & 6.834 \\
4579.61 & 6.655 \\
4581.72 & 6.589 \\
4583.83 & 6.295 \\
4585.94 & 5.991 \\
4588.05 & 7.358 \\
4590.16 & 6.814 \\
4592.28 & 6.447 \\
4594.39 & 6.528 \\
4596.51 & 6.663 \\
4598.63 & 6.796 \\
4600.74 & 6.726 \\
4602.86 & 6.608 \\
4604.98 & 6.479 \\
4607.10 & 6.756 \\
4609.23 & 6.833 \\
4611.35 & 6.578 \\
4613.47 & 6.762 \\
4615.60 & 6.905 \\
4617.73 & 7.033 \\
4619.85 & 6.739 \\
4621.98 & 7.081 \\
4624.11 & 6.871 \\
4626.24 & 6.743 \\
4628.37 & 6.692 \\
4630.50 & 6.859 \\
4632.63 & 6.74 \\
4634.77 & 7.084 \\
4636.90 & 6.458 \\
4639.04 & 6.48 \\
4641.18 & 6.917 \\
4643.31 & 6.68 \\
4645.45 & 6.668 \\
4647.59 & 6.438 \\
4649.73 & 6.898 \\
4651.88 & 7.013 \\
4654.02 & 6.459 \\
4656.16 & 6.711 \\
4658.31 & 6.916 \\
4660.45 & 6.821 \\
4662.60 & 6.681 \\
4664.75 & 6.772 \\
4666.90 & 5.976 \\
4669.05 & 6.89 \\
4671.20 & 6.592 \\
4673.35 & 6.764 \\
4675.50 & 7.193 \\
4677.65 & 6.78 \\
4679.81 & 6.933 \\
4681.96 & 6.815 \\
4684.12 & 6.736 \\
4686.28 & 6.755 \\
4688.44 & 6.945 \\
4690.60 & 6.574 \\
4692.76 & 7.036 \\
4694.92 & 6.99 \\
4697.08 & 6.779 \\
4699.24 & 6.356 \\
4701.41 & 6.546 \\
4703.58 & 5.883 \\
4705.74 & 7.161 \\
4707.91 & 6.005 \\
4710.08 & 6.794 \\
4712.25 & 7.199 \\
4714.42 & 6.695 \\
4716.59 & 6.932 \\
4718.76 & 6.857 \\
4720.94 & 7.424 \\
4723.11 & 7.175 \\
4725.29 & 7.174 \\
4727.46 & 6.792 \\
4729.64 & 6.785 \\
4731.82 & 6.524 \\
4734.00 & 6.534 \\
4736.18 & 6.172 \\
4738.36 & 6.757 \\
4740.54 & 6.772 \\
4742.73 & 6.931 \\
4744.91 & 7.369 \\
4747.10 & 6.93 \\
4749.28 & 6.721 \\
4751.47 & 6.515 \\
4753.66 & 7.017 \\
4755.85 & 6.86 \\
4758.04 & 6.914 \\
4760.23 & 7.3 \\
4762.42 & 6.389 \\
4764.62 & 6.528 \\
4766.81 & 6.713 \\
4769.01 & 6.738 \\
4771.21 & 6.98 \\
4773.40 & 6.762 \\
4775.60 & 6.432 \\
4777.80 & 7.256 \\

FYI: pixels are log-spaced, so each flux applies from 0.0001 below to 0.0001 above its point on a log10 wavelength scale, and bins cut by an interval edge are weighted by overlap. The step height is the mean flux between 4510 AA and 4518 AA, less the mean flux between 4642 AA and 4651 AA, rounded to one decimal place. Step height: 0.1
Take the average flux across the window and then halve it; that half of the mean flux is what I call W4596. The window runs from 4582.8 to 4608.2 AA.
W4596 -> 3.31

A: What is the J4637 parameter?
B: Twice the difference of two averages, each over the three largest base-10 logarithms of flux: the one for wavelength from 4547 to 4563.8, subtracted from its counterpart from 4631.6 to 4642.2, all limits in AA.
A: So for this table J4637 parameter 0.02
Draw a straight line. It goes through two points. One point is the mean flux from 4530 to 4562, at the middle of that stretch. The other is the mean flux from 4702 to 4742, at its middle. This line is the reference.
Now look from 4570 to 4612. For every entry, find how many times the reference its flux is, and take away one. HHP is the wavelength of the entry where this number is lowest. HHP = 4585.94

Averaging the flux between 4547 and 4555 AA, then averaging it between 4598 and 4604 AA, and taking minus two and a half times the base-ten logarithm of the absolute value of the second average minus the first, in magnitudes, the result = 1.3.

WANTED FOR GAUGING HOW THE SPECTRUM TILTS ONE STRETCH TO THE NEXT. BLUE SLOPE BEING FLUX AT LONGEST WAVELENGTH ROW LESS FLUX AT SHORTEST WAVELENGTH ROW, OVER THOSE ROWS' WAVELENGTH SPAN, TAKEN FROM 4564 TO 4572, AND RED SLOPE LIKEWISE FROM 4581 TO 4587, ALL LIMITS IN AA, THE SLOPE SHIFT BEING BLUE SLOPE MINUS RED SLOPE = 0.056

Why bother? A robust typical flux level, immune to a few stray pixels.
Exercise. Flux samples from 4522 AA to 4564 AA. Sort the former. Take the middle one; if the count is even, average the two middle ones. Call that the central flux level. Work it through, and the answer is 6.38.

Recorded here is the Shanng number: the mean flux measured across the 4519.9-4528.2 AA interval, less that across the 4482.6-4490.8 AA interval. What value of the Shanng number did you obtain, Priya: -0.44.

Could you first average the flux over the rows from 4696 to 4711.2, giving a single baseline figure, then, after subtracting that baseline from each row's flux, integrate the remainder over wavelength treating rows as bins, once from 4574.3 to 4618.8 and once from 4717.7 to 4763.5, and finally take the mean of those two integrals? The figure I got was 12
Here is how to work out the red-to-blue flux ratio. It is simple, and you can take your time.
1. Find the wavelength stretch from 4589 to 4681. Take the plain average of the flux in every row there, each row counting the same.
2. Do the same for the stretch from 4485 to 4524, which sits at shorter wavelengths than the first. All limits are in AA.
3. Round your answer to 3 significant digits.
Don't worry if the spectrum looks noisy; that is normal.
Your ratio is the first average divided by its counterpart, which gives 1.00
